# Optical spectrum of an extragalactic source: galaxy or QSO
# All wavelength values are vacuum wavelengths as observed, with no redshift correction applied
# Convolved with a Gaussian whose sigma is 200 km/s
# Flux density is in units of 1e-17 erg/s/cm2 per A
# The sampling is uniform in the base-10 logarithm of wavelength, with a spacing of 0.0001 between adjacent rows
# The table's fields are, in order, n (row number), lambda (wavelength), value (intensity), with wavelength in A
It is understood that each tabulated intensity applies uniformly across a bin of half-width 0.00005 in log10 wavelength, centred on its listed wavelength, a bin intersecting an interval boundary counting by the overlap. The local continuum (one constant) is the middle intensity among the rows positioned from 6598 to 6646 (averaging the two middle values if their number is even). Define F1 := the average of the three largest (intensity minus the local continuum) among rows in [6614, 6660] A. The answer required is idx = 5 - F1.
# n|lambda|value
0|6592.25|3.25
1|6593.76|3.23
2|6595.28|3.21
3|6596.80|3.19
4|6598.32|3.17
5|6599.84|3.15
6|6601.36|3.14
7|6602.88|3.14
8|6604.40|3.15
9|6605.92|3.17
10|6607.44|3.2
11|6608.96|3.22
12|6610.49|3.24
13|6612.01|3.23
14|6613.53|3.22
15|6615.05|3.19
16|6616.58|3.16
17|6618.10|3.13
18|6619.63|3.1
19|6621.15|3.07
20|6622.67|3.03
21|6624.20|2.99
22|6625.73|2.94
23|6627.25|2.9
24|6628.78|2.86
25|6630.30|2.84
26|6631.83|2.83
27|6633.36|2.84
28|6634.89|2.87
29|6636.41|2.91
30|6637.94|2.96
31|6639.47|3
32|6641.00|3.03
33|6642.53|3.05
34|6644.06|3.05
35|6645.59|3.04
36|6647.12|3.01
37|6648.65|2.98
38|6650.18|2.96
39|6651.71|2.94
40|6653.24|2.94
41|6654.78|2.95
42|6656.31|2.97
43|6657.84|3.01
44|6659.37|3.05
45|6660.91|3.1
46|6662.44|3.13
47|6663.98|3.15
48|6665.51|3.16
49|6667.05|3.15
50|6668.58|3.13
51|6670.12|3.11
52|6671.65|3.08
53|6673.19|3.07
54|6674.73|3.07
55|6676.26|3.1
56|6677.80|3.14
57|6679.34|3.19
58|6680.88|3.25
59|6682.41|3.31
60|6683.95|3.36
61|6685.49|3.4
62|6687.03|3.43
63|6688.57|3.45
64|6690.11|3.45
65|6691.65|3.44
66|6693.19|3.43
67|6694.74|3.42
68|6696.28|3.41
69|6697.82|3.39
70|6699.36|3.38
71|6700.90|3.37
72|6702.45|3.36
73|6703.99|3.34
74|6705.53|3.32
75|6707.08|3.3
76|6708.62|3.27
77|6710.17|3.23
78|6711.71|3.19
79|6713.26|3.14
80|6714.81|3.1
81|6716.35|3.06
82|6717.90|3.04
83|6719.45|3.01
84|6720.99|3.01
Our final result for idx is 4.90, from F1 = 0.10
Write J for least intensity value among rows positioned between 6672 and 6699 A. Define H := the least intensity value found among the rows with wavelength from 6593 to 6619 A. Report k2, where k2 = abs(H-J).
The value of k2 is 0.060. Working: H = 3.13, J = 3.07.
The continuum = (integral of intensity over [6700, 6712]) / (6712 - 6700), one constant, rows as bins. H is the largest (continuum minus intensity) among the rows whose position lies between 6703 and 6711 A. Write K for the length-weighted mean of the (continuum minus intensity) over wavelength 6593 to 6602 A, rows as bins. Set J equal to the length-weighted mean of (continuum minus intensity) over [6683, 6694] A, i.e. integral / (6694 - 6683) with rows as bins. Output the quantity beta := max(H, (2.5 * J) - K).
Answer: 0.07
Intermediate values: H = 0.07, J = -0.1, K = 0.12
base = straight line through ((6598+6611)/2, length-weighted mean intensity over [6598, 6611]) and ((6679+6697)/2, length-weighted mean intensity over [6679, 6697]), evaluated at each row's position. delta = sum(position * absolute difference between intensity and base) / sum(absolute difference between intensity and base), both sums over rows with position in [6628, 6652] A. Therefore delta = 6639.4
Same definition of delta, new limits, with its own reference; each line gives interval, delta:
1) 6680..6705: 6691.7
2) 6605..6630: 6623.5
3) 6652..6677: 6664.0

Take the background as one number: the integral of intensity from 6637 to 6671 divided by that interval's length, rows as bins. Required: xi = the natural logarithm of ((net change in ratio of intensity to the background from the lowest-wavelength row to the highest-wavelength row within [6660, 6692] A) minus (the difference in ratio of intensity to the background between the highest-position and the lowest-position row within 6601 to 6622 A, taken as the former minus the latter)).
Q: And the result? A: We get -2.0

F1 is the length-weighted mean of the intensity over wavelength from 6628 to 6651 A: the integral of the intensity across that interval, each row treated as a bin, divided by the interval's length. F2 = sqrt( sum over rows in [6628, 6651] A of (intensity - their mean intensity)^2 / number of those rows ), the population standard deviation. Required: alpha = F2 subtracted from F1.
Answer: 2.87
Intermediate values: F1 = 2.95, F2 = 0.08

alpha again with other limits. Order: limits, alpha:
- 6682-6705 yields 3.36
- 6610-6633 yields 2.90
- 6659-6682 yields 3.08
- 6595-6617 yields 3.15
